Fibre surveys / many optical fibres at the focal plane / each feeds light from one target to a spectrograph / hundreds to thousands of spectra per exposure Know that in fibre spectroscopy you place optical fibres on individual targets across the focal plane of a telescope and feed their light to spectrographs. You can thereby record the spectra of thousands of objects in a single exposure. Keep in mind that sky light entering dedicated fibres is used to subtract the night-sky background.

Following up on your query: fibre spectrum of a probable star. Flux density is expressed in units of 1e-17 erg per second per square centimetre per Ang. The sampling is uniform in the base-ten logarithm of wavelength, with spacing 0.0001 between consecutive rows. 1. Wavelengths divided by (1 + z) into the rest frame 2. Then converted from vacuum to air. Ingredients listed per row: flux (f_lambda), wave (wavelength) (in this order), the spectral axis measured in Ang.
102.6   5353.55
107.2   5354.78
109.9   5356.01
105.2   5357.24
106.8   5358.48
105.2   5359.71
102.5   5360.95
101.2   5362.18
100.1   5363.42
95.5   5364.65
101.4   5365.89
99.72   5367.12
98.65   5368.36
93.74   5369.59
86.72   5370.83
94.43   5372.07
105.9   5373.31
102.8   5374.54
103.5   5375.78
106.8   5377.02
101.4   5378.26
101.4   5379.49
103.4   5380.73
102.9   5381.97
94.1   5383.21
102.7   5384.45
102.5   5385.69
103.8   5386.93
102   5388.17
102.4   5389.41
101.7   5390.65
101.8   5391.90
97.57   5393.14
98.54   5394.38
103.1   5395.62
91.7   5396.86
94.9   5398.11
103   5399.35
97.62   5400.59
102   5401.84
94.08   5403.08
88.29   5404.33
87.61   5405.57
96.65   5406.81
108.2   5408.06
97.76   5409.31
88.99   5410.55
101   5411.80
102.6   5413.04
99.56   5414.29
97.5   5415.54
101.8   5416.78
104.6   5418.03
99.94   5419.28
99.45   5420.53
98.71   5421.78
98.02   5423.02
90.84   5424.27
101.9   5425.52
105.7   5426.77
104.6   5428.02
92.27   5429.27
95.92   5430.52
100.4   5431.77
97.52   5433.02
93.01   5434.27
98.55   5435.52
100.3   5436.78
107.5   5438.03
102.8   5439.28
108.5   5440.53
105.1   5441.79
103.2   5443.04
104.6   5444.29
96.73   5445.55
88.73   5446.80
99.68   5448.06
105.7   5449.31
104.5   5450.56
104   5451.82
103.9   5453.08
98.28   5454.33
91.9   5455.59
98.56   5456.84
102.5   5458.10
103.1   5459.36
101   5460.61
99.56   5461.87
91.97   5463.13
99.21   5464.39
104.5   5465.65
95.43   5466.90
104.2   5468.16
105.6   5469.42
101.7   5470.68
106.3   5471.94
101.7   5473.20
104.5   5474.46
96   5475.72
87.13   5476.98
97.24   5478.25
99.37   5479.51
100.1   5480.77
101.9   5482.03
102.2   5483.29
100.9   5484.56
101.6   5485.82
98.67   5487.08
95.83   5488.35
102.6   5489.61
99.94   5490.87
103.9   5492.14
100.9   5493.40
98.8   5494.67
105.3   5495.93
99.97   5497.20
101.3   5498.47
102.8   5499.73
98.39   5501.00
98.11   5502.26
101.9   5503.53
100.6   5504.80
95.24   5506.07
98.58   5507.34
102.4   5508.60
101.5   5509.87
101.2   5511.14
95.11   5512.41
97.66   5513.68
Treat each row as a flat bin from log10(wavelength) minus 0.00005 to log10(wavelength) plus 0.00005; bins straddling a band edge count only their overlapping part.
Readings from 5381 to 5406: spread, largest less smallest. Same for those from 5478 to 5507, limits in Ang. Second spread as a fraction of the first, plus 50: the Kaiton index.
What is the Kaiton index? 50.6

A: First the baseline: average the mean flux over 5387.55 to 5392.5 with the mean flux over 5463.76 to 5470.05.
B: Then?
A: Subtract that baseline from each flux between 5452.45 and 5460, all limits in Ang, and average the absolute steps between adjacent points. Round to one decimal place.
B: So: 4.6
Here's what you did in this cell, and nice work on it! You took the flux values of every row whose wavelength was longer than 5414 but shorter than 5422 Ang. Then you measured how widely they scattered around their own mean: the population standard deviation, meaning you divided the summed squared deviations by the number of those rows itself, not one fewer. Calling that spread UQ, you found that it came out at 2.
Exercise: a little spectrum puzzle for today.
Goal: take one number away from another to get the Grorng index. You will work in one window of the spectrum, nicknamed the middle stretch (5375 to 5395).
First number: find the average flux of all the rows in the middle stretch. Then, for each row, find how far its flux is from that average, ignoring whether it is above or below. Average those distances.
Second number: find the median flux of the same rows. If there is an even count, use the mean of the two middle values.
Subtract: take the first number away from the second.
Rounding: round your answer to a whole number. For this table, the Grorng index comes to 100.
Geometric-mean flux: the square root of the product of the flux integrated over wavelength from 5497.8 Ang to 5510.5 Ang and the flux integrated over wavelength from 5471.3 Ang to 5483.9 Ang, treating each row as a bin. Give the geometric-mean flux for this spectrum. 1263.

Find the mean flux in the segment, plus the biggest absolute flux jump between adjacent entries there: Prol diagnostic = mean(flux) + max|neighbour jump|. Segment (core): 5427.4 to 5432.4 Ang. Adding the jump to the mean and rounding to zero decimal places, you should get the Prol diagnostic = 111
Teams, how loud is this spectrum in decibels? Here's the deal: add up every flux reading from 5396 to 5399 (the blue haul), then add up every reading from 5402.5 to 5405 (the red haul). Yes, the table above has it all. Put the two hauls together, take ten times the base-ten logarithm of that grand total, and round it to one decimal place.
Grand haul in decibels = 25.7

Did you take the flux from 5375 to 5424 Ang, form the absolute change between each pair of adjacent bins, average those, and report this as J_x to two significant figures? 4.3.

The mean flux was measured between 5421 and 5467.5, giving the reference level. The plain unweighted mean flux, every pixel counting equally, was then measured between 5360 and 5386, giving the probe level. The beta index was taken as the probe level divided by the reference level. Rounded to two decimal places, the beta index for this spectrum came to 1.00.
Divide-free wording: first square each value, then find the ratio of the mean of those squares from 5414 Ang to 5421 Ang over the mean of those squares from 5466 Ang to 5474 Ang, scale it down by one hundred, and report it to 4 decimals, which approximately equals 0.0096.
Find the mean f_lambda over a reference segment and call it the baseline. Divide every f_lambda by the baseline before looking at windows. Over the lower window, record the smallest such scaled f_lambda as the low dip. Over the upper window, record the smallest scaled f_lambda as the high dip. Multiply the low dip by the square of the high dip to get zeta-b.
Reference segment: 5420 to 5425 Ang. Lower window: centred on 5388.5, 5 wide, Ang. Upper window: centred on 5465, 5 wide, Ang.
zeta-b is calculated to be 0.95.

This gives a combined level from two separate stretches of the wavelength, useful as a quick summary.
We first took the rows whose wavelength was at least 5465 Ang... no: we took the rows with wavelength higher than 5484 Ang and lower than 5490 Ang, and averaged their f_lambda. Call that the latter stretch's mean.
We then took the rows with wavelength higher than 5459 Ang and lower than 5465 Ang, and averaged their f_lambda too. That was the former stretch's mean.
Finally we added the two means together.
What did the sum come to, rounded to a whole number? 199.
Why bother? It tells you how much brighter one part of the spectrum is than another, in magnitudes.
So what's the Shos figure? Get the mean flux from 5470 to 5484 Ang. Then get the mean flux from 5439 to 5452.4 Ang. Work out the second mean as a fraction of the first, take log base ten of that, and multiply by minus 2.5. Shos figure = -0.025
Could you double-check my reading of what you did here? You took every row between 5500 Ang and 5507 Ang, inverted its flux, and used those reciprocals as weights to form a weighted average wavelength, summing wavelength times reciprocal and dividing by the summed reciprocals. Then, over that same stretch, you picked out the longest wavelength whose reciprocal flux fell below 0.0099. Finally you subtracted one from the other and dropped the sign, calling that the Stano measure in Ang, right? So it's 0.0 Ang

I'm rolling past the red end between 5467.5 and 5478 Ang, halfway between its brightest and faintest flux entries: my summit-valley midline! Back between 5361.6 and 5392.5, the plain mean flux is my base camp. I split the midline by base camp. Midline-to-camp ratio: 0.96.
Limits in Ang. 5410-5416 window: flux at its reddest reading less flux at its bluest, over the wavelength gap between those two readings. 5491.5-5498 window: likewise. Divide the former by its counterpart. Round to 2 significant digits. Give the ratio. -2.2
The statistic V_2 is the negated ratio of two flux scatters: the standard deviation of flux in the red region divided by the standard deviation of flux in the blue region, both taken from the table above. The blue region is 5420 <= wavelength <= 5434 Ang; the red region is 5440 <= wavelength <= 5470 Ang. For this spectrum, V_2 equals -1.1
